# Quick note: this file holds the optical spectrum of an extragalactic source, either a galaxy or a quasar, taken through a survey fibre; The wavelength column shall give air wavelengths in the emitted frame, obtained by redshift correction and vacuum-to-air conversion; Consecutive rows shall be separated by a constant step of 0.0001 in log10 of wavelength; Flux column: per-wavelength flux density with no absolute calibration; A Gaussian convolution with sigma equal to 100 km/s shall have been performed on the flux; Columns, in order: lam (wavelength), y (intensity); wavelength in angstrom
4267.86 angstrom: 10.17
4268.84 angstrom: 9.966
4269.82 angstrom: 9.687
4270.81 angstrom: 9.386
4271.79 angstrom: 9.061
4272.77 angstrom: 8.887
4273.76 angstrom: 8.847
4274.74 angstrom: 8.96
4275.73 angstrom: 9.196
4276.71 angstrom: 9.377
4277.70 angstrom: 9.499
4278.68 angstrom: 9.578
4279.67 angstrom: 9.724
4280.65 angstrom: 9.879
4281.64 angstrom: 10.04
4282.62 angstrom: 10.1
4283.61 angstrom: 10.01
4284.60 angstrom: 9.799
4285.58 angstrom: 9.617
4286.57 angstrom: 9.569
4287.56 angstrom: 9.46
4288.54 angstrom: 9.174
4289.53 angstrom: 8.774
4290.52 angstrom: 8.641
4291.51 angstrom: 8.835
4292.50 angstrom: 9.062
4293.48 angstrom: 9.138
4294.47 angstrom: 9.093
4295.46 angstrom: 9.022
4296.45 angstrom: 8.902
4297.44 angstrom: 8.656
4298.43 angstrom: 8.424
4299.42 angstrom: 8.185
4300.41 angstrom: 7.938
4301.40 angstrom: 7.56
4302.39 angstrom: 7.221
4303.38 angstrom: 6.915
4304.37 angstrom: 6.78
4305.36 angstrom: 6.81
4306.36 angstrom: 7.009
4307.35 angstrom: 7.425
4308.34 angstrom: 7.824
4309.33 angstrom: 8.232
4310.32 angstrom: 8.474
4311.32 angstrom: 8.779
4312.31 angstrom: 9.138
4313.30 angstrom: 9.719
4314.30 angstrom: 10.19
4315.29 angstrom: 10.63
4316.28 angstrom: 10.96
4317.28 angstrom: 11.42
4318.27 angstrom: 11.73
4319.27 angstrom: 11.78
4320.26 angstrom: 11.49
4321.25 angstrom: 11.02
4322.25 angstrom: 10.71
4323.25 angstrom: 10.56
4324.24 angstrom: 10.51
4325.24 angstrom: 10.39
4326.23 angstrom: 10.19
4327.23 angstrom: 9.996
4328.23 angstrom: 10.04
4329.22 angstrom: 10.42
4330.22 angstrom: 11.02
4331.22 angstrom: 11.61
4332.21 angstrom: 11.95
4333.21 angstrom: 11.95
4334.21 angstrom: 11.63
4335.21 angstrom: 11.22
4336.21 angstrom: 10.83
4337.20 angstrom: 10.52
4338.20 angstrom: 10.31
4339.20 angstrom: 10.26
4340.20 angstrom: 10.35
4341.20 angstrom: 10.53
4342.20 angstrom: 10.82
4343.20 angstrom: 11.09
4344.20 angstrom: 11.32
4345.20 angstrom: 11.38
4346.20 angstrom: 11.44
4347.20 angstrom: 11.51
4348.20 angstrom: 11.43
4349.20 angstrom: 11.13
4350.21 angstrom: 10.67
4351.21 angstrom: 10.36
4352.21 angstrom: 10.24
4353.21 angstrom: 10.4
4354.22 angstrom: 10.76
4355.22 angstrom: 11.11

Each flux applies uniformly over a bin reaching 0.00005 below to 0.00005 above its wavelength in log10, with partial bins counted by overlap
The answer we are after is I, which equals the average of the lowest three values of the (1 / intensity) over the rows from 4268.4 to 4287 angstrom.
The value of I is 0.100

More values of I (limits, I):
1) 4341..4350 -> 0.087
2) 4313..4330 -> 0.086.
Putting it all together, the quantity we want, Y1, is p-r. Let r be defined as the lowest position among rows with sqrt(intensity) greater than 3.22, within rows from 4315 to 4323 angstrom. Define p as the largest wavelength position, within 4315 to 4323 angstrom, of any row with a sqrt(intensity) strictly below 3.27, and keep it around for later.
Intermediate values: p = 4315.29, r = 4315.29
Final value 0.0 angstrom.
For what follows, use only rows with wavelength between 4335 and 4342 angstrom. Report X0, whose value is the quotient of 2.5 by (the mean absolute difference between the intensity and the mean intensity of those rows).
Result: 10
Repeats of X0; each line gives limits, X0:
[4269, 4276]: 11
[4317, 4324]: 6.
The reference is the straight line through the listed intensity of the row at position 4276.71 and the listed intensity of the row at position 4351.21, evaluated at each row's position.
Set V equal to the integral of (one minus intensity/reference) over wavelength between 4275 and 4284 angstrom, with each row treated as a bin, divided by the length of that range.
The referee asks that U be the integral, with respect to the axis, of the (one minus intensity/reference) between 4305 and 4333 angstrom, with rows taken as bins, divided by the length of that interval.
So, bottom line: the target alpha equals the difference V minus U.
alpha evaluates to -0.02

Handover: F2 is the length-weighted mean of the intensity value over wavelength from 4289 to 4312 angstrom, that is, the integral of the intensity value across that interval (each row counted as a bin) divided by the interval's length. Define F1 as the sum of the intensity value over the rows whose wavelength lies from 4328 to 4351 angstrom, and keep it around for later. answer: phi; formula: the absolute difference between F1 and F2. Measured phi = 245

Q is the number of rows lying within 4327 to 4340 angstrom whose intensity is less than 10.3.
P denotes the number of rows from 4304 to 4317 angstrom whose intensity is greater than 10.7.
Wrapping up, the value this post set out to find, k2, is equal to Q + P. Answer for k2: 4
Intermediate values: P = 1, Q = 3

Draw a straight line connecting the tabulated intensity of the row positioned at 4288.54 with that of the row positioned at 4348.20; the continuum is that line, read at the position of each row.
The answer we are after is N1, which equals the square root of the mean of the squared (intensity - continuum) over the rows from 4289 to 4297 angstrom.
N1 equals 0.43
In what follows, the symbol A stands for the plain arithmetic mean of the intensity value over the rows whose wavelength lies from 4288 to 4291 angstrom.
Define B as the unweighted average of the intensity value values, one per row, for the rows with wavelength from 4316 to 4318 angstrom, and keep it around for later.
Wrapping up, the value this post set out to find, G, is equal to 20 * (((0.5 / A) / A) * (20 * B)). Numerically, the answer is 28.5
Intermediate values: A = 8.9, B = 11.2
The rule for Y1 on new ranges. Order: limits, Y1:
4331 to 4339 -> 7.0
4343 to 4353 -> 9.0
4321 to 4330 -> 8.0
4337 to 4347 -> 4.0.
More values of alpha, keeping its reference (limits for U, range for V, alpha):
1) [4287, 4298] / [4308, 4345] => -0.11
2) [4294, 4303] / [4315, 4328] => -0.23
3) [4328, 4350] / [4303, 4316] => 0.23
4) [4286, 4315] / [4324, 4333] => -0.19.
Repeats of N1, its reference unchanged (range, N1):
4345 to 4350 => 0.17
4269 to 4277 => 0.66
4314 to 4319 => 0.91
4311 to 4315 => 0.81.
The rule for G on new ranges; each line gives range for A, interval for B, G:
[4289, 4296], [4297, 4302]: 20.4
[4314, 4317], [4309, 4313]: 15.4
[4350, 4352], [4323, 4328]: 18.7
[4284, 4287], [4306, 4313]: 17.4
